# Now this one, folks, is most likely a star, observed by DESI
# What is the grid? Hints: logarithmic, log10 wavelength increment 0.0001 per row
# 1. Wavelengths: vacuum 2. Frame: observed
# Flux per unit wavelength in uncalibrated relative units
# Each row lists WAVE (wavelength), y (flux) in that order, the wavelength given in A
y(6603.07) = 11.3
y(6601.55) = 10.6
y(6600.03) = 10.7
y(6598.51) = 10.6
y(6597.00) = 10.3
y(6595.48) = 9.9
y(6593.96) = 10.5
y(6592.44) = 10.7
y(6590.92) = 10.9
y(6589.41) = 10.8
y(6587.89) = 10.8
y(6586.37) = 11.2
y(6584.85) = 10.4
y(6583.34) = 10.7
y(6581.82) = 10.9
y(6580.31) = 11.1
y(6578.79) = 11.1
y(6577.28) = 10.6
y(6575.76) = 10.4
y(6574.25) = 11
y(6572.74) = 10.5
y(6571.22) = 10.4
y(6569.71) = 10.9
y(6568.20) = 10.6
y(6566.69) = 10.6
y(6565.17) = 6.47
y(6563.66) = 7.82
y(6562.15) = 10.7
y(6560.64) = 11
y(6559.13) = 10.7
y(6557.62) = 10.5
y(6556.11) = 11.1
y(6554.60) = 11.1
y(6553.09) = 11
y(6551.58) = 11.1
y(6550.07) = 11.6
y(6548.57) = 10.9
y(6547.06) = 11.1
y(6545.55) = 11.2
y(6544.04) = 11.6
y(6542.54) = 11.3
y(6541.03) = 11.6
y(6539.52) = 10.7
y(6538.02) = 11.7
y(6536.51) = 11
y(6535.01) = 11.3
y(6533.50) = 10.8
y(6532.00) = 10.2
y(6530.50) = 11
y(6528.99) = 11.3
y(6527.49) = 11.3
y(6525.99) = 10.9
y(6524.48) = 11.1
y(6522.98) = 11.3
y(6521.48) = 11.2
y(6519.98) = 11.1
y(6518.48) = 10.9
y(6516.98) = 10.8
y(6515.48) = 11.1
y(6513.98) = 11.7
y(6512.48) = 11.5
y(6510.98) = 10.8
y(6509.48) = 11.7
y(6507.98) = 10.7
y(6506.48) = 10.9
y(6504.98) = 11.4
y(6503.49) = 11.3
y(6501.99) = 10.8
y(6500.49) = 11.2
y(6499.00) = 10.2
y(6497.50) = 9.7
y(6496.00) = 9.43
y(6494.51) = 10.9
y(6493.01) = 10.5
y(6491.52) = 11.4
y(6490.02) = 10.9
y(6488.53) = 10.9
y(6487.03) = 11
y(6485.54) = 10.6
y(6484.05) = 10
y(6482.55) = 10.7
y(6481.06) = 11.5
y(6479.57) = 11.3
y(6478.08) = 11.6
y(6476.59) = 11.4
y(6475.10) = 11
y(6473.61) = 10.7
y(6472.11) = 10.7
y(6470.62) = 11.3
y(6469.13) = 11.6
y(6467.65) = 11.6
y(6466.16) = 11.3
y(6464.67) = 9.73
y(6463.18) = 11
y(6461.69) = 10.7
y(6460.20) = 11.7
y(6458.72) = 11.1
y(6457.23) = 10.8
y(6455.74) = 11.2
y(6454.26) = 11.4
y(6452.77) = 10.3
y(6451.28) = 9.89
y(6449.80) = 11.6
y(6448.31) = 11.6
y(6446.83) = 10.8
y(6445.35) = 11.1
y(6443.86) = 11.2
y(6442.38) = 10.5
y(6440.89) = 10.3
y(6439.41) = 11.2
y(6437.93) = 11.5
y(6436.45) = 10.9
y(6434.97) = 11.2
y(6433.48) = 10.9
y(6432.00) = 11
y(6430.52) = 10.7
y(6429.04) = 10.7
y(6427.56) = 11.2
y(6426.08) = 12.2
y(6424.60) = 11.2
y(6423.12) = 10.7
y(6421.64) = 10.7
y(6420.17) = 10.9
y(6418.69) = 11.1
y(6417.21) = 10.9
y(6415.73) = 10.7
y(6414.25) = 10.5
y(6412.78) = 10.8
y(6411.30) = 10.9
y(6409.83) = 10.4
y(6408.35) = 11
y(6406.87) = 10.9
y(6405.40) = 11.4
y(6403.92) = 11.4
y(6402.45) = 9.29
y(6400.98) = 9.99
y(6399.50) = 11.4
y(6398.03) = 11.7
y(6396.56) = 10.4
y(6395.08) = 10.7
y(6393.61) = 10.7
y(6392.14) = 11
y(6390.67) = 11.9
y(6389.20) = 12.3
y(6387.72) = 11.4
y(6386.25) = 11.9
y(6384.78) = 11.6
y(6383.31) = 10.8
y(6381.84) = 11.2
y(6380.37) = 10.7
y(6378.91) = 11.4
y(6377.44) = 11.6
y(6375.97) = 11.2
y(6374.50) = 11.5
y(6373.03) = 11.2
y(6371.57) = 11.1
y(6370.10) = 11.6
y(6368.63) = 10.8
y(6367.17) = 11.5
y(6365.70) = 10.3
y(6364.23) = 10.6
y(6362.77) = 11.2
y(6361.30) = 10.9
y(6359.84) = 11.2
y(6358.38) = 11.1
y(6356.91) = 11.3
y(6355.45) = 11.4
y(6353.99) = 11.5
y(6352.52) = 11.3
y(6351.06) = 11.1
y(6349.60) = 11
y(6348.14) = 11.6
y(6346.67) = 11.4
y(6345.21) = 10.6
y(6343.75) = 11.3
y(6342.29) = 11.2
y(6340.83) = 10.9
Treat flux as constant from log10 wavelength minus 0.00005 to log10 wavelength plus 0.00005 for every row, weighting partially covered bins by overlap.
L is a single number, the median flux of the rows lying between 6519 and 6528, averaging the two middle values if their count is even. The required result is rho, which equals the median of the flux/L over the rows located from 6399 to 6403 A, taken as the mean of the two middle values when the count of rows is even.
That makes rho 0.90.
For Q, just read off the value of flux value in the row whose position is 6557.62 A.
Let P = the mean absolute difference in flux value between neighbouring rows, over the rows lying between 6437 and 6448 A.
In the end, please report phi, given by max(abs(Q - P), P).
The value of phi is 10.1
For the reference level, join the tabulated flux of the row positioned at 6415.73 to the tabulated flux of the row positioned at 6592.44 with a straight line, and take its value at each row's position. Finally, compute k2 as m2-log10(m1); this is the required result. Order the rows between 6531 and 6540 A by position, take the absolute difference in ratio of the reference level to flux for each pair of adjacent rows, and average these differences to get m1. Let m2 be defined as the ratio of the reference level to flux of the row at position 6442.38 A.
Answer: 2.3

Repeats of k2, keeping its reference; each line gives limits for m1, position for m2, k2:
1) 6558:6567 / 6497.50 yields 1.7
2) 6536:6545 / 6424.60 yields 2.2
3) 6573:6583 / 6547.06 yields 2.5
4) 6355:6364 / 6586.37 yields 2.7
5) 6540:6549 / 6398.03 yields 2.6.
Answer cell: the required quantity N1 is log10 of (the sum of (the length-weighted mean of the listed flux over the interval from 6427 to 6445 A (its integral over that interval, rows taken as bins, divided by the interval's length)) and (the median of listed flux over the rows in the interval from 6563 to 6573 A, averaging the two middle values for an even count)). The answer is 1.33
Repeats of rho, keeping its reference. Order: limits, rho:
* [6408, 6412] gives 0.98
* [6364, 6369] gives 0.96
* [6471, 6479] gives 0.99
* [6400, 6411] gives 0.98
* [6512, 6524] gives 1.00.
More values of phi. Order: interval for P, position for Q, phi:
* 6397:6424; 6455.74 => 10.8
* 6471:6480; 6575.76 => 10.2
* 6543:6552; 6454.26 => 11.0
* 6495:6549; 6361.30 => 10.5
